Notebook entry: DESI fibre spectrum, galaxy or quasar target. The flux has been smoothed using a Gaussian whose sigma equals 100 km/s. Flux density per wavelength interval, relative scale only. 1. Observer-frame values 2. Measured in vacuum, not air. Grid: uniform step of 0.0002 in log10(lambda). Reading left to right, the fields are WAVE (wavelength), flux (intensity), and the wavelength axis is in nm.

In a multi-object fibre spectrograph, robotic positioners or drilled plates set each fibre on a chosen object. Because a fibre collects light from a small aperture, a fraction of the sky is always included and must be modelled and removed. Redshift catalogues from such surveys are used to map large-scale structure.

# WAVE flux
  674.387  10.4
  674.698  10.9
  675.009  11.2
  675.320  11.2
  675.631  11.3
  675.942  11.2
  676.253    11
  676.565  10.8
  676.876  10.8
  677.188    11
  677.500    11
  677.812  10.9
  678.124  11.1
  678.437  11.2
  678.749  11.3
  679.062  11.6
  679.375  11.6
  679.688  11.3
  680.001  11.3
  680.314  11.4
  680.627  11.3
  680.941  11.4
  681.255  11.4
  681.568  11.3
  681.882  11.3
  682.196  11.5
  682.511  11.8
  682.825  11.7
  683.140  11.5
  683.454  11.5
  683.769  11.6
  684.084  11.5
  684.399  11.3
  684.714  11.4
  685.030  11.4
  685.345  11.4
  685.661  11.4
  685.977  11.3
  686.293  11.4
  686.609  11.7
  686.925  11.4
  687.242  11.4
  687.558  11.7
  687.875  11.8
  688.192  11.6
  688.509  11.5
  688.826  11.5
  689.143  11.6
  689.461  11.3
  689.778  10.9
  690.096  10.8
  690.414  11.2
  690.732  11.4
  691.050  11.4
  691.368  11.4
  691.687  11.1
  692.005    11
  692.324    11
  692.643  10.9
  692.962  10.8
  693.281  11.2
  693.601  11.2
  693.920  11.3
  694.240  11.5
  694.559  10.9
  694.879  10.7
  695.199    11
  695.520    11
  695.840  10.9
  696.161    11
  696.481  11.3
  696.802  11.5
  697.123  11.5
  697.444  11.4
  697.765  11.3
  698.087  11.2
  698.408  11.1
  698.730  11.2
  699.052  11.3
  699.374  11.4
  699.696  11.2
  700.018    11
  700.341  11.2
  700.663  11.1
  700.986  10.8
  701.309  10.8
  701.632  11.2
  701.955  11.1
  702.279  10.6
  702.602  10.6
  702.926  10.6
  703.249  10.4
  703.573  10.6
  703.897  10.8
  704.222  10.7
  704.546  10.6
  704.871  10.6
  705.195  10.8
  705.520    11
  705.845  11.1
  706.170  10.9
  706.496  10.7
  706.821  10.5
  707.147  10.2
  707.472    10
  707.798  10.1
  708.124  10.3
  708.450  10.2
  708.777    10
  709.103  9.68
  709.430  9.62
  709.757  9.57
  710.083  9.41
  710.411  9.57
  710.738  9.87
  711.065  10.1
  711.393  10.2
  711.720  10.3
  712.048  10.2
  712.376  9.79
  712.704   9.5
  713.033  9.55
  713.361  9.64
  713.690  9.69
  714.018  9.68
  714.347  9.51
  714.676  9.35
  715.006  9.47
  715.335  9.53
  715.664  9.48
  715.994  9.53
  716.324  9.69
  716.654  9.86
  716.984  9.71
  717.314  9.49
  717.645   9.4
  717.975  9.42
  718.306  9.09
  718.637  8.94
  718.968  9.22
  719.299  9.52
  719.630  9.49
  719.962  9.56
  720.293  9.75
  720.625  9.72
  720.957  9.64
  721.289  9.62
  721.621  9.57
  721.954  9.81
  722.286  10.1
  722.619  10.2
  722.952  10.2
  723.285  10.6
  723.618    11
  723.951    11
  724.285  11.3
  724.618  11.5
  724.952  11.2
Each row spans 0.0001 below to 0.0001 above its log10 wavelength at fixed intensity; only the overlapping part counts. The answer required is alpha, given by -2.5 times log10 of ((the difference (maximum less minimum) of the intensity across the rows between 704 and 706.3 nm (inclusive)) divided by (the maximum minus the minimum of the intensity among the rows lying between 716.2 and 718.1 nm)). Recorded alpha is -0.09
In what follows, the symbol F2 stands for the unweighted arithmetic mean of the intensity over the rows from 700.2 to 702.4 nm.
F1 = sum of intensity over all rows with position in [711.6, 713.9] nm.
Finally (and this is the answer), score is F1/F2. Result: 6.3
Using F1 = 69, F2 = 11.0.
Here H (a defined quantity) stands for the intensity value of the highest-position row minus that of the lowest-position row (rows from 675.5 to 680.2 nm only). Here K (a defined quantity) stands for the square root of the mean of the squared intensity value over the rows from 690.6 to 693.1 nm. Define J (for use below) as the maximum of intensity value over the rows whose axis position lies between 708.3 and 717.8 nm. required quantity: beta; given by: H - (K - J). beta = -0.8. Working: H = 0.0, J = 10.3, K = 11.1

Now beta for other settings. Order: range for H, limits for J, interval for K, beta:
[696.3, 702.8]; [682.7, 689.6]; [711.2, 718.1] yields 1.4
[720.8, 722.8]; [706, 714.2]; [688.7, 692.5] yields 0.2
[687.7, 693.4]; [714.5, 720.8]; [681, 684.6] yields -2.2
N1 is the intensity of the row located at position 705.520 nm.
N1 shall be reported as 11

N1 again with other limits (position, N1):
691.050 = 11.4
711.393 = 10.2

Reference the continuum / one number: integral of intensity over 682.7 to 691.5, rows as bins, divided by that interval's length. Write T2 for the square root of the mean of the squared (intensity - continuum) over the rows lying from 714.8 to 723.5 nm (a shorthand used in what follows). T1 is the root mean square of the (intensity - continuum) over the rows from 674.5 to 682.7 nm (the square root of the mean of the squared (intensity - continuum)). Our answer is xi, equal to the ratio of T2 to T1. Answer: 5.8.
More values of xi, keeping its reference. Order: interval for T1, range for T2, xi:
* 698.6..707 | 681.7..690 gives 0.3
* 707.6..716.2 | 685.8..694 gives 0.2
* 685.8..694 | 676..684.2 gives 1.0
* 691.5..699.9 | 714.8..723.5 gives 5.2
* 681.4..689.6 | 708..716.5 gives 10.3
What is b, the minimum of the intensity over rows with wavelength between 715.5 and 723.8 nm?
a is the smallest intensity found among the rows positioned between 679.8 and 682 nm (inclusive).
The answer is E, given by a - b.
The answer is 2.4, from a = 11.3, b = 8.94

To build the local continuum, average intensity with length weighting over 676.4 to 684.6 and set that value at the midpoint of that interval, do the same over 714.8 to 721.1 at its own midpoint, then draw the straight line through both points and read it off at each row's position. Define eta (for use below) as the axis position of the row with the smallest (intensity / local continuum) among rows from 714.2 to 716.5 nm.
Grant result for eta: 714.676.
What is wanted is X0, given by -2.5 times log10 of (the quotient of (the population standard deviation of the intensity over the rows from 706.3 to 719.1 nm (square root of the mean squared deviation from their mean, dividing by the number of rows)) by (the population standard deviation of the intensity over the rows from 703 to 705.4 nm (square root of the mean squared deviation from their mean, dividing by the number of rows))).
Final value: -1.2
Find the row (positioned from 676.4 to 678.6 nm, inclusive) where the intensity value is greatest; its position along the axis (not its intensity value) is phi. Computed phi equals 678.437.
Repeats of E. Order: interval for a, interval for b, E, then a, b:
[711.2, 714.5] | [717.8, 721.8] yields 0.6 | 9.5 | 8.94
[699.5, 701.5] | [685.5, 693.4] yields 0.0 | 10.8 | 10.8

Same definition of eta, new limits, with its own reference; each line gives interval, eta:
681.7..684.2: 681.882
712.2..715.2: 714.676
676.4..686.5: 676.565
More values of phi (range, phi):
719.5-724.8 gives 724.618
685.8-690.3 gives 687.875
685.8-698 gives 687.875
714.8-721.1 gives 716.654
